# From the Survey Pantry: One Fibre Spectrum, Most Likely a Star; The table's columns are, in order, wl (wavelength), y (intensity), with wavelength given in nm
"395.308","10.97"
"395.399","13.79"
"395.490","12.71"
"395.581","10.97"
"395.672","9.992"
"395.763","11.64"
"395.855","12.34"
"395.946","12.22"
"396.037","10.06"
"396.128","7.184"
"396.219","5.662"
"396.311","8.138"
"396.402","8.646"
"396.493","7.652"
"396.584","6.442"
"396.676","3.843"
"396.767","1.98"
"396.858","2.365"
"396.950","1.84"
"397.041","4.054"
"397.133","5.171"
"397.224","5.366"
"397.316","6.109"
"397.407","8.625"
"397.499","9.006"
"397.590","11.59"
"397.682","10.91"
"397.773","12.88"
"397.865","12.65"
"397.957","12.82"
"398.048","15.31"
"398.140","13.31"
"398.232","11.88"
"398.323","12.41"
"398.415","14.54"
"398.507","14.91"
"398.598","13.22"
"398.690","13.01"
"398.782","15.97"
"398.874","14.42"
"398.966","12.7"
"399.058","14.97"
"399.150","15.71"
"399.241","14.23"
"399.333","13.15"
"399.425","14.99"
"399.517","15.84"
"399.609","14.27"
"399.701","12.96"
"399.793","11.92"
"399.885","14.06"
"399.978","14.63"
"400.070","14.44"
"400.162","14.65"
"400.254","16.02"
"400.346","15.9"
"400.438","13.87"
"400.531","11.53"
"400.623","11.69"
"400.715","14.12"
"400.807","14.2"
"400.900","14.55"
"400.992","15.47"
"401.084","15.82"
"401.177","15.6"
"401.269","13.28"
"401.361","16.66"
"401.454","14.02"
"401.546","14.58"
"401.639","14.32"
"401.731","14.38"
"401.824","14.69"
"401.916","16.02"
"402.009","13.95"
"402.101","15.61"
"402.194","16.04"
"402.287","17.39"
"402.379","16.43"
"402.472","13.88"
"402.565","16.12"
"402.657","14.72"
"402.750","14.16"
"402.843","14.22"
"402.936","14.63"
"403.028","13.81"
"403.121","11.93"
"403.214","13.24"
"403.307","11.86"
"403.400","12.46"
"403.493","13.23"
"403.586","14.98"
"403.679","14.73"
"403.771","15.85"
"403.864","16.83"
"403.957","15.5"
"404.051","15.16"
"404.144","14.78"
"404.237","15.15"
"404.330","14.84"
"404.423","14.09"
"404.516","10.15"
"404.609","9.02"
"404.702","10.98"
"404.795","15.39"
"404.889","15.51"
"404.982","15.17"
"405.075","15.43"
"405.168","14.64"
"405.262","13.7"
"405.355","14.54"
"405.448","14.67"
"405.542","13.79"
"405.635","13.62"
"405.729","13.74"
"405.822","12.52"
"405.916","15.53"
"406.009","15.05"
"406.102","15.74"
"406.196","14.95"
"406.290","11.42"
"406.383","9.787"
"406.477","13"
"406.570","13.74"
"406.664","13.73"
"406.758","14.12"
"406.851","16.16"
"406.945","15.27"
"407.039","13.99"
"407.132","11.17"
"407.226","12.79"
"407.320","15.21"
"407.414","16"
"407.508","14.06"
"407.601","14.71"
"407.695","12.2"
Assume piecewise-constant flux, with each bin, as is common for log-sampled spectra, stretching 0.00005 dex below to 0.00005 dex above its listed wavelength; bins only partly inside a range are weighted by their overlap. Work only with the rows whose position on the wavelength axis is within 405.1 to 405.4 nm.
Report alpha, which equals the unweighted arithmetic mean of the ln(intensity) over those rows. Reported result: 2.66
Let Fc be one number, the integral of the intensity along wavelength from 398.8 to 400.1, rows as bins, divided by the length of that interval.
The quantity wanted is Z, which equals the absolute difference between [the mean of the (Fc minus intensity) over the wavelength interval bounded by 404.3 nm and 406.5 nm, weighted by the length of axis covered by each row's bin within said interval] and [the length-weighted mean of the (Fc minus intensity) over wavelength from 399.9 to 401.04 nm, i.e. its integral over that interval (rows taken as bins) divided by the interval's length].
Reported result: 1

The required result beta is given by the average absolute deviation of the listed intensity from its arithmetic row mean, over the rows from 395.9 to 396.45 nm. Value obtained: 1.7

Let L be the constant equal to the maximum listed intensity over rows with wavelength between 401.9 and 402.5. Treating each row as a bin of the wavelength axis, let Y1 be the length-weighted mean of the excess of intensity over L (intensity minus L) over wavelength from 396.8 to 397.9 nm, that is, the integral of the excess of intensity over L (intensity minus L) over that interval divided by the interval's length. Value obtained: -10.0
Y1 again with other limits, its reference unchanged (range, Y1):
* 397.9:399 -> -3.7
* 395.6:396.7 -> -8.6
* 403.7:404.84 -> -3.4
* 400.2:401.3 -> -3.0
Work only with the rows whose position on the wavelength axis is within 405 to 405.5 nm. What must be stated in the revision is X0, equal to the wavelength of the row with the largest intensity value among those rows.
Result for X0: 405.075 nm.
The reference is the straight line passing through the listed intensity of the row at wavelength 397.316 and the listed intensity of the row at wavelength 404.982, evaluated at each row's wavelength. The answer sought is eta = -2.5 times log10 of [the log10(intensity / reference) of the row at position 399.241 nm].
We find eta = 1.6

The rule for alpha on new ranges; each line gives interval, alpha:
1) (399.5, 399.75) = 2.66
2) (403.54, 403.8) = 2.72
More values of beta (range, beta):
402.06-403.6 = 1.3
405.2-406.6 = 1.1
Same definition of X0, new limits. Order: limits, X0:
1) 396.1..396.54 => 396.402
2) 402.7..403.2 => 402.936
